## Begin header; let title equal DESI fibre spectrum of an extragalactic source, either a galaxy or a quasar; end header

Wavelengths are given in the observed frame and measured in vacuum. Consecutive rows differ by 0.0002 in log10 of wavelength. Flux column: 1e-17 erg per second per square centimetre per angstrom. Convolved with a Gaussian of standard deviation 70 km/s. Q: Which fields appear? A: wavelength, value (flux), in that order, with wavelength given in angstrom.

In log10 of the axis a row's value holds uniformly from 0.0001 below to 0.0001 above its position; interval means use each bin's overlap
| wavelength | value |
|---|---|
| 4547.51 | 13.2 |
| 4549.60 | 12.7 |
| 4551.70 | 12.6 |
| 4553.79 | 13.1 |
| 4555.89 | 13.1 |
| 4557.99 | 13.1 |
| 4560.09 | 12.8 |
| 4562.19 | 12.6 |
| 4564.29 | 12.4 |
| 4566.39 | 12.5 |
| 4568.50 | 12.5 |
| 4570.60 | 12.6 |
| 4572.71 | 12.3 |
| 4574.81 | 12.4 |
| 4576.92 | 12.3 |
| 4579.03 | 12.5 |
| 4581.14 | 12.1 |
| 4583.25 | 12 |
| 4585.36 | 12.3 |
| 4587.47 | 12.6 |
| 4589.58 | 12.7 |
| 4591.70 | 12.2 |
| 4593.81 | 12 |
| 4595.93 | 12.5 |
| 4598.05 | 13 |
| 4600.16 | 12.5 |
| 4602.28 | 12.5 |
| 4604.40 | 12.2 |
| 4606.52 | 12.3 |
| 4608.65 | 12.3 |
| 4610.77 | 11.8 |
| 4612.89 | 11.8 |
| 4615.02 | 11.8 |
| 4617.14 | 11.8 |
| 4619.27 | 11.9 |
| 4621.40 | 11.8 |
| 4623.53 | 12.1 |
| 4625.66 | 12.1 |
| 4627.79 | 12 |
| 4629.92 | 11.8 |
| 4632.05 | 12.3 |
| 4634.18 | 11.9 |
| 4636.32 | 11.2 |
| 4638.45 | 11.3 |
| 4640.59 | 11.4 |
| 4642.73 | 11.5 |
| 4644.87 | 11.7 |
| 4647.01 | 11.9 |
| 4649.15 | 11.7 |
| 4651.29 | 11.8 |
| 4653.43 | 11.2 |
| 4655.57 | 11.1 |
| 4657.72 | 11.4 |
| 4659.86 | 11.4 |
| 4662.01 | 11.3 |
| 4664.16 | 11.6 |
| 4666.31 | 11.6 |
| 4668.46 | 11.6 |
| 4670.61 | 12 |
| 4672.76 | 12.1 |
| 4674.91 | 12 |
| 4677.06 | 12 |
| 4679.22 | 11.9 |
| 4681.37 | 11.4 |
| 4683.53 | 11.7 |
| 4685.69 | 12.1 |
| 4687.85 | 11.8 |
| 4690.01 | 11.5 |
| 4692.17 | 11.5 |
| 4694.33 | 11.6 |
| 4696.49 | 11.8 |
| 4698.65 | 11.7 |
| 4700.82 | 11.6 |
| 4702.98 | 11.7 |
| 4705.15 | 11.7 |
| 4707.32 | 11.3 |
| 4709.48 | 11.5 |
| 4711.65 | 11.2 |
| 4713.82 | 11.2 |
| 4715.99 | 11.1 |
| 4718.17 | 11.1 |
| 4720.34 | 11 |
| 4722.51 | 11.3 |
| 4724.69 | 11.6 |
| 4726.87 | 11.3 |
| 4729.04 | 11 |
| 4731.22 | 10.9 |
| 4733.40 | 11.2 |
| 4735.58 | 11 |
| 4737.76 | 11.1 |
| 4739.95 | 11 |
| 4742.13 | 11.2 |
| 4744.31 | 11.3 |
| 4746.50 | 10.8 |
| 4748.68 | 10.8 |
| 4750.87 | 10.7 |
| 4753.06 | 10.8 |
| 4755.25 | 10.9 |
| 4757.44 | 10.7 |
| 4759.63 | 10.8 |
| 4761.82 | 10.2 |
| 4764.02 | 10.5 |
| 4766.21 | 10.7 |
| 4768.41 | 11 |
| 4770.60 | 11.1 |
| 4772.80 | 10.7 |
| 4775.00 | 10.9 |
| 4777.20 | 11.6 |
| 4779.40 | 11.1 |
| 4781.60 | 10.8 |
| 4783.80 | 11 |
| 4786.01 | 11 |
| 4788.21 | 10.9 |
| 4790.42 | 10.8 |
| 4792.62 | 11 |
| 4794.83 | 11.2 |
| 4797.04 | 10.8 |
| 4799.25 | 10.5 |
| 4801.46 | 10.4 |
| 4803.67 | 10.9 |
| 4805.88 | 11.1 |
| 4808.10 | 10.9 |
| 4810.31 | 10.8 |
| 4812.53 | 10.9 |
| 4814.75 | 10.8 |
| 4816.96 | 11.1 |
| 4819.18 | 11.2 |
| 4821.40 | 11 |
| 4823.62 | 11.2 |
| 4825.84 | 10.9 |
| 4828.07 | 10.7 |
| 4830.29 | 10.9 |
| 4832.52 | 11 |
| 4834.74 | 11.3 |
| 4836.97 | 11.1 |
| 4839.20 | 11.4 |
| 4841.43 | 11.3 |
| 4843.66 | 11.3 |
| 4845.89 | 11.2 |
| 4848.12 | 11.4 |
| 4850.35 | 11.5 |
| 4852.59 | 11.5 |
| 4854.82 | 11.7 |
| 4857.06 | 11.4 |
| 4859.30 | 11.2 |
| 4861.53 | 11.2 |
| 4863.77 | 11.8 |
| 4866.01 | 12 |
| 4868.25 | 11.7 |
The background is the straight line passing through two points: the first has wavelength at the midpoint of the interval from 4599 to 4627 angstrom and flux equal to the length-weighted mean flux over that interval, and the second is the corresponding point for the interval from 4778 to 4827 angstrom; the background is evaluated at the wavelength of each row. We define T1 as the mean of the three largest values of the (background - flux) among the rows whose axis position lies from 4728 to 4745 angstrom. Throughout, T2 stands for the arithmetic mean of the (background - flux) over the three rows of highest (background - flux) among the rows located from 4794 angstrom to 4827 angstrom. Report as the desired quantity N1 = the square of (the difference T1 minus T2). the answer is 0.00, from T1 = 0.39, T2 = 0.4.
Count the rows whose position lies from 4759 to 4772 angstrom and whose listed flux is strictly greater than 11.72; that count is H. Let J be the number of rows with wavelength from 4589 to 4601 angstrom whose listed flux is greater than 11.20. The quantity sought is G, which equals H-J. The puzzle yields -6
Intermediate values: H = 0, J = 6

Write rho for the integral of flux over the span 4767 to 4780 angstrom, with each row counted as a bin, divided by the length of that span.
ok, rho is 11.1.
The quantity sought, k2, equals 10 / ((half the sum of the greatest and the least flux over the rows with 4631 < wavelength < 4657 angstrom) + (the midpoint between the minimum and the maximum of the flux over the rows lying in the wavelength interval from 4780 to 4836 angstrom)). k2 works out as 0.443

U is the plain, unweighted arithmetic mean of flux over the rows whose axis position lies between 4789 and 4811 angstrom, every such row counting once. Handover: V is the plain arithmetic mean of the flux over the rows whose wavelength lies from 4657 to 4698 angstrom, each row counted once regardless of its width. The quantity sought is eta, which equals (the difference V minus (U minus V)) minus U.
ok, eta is 1.7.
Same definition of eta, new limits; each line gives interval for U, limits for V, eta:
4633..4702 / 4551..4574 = 2.1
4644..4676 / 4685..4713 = 0.0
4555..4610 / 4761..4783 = -3.2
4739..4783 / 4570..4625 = 2.7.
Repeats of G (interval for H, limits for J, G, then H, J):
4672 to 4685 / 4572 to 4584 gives -2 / 4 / 6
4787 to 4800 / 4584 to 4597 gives -6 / 0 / 6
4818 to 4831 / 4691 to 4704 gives -6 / 0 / 6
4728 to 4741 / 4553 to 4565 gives -6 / 0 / 6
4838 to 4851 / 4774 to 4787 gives -1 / 0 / 1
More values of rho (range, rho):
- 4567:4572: 12.5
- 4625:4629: 12.0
